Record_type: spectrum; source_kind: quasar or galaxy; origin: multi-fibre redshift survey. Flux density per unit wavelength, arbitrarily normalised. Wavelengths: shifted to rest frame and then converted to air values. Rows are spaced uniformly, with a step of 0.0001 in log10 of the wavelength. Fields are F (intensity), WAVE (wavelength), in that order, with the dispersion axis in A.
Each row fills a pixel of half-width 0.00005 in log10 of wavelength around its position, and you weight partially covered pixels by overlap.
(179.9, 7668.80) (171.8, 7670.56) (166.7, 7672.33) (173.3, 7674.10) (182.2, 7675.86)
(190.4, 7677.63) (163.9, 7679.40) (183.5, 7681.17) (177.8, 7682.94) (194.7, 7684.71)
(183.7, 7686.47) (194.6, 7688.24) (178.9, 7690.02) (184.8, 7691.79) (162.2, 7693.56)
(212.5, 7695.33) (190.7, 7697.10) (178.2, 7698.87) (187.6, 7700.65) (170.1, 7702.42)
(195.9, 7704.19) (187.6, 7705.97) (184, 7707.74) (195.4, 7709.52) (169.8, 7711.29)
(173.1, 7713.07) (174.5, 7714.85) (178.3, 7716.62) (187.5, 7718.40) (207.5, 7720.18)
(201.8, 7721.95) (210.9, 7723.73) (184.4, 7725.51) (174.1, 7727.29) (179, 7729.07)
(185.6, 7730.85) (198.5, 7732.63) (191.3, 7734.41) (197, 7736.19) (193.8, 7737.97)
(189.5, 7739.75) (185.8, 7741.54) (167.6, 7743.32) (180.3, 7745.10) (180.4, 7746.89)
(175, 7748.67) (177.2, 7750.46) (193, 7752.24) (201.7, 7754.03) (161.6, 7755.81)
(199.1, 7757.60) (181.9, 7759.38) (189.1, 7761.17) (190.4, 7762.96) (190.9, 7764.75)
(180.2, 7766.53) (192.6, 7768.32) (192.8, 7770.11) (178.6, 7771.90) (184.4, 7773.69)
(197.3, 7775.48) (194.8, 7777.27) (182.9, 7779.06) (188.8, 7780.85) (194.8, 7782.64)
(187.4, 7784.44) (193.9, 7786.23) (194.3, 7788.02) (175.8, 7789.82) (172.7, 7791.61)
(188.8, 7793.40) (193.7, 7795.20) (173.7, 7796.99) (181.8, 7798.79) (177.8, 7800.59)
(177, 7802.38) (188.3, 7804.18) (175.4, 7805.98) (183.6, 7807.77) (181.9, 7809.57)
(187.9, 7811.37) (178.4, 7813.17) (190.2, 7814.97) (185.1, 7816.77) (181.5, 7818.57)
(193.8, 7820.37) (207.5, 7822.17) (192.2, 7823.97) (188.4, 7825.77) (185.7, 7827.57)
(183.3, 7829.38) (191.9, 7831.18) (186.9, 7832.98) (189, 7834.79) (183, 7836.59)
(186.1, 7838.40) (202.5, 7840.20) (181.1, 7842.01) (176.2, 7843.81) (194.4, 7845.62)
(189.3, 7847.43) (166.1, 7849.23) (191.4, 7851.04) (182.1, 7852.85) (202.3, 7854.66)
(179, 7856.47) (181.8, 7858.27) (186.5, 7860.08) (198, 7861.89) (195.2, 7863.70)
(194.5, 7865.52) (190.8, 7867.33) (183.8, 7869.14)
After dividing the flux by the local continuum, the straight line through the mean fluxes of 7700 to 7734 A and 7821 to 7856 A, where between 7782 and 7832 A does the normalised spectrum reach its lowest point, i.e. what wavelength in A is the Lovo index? 7791.61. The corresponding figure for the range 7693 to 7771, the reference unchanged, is 7755.81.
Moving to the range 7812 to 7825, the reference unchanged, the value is 7813.17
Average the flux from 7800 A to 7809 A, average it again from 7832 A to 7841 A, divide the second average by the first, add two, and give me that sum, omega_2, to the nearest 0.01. 3.05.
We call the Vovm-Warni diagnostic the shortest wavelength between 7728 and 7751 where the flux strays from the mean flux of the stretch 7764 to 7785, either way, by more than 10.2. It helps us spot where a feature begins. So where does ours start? 7743.32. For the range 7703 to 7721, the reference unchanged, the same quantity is 7711.29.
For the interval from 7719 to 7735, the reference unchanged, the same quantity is 7720.18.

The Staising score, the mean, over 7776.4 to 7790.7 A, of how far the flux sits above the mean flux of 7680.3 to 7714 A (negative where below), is 5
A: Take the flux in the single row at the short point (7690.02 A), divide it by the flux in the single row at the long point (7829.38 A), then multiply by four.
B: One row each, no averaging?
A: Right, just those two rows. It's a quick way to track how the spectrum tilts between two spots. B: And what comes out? 3.90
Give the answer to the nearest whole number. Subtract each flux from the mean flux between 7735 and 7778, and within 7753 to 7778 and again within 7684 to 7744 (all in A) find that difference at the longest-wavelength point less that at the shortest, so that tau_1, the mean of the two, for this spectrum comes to 17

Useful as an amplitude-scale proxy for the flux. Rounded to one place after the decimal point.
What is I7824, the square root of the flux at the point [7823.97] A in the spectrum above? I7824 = 13.9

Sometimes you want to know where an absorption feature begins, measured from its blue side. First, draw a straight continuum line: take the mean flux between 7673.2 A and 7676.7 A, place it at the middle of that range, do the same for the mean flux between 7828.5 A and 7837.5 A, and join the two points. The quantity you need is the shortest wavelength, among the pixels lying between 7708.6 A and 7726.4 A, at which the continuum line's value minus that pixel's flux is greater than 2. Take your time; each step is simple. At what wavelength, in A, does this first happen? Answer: 7711.29 A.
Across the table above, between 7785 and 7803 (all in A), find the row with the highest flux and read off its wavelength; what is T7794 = 7788.02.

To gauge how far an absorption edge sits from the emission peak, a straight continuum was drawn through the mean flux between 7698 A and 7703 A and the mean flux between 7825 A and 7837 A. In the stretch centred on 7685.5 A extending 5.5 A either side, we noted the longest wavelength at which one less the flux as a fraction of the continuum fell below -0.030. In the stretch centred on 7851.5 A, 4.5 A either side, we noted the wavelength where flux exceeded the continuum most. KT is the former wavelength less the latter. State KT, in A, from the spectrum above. -166.4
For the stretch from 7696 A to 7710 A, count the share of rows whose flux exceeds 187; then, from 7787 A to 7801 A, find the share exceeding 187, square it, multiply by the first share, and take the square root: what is 0.296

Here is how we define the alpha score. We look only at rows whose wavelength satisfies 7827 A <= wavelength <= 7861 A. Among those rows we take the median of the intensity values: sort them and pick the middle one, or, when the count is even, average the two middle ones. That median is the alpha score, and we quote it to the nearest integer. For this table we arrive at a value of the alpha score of 186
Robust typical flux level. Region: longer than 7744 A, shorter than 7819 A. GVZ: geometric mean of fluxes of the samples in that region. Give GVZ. 185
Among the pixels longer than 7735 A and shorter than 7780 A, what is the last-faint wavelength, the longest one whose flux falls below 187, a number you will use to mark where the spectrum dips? 7779.06 A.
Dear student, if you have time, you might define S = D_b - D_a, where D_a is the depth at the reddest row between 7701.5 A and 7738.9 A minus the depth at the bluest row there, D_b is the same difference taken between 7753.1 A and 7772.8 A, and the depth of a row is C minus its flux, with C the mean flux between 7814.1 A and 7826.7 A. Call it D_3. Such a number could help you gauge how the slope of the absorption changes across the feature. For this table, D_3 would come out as 47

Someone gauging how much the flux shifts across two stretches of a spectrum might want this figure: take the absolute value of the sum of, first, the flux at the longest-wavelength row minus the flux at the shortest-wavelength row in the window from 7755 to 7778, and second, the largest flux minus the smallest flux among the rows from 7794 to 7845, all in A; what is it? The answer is 67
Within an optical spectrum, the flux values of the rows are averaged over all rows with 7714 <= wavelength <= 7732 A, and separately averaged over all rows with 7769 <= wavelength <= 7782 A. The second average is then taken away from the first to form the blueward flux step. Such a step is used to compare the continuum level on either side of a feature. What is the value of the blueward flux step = -0.2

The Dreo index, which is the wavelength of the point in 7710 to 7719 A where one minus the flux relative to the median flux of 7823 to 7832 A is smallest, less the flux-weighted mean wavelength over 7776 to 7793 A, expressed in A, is -65.9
